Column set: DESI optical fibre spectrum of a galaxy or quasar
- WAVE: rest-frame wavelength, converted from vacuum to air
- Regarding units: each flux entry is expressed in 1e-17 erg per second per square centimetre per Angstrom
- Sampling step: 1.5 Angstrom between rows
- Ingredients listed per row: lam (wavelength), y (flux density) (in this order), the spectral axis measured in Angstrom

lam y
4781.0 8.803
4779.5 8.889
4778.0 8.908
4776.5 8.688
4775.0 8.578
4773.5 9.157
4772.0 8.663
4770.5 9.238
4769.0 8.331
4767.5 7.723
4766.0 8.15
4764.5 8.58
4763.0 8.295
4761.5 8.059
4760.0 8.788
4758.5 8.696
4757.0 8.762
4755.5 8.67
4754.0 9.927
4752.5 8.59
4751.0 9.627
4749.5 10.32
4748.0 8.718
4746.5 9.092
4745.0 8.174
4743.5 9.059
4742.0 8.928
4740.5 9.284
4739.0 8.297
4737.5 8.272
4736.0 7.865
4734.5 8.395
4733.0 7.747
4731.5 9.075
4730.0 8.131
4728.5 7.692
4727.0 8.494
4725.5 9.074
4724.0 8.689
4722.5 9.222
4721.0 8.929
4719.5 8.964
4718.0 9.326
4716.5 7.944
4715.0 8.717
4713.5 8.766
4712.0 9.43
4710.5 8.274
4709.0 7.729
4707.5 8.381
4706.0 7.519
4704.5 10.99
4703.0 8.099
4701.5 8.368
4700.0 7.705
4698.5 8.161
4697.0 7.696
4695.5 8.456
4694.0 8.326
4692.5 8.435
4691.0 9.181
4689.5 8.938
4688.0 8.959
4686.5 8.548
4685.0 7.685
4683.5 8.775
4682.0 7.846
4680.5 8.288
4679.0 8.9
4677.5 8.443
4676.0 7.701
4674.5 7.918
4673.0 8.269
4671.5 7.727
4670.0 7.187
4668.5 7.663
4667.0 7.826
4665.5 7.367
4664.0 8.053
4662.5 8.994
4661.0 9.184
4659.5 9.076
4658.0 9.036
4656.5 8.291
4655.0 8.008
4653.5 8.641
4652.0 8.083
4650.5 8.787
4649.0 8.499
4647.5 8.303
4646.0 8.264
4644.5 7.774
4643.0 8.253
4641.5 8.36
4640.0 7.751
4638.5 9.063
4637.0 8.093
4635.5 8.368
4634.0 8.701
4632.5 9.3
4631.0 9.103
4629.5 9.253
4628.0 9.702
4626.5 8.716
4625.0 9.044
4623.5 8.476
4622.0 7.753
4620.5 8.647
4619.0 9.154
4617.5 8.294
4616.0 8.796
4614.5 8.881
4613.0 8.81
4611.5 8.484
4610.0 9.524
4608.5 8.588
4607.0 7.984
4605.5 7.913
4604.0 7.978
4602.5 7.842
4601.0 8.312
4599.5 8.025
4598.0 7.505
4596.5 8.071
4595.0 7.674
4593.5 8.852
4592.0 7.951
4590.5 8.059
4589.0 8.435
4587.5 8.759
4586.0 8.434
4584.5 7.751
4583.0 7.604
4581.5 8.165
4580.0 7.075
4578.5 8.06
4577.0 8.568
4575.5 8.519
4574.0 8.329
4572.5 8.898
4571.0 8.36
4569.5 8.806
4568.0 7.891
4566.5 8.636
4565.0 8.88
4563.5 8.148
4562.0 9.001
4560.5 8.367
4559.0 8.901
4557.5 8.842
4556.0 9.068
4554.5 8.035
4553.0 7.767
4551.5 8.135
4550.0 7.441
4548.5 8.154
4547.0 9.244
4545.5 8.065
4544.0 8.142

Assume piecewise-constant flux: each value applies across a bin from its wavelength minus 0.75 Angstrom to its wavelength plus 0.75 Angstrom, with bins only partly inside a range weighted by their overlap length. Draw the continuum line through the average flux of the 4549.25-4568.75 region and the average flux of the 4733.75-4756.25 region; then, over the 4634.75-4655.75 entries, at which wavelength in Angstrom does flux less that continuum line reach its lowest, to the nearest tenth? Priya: 4640.0 Angstrom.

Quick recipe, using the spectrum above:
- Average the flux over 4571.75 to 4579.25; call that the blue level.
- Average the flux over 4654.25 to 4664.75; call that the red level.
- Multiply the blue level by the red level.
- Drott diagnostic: 73.4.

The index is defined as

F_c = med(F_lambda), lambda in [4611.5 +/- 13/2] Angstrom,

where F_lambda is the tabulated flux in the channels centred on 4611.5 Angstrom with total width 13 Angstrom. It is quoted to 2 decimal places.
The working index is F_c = 8.59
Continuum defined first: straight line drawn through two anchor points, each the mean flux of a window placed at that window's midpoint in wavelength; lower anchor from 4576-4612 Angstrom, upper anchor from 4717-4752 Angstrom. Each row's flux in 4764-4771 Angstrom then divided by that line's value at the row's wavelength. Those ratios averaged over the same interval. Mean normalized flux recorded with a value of 0.94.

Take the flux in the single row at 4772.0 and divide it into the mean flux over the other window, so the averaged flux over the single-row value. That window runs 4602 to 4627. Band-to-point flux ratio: 0.98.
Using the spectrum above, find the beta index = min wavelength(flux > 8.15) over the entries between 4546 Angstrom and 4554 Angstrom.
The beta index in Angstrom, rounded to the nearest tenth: 4547.0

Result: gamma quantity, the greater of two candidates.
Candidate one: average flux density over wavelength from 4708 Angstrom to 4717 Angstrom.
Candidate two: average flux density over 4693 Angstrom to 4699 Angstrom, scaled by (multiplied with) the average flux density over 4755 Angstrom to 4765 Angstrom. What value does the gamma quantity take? 69.8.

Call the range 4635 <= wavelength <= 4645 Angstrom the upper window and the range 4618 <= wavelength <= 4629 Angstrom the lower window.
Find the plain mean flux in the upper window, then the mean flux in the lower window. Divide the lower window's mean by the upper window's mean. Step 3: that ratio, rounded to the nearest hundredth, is 1.07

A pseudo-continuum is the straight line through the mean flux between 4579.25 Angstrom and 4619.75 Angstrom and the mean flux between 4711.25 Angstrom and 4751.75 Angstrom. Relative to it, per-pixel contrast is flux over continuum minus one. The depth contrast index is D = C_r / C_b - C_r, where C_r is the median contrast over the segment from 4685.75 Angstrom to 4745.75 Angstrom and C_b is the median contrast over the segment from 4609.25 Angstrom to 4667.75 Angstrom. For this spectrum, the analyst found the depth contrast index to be -1.0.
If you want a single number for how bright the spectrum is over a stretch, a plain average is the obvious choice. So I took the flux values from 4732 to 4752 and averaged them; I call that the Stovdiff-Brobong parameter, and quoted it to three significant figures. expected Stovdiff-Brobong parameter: 8.75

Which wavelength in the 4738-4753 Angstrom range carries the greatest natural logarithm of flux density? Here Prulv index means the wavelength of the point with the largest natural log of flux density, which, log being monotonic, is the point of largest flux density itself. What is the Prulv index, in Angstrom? 4749.5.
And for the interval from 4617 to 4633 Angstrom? 4628.0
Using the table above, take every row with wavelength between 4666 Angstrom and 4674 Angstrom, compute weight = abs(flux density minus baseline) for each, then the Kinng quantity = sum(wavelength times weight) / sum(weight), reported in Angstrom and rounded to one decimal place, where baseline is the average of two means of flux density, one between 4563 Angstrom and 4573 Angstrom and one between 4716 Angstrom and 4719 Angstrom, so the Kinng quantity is 4669.7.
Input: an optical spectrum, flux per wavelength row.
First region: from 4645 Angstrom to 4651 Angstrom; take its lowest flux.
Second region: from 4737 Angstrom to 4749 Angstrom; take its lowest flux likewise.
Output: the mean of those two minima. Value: 8.2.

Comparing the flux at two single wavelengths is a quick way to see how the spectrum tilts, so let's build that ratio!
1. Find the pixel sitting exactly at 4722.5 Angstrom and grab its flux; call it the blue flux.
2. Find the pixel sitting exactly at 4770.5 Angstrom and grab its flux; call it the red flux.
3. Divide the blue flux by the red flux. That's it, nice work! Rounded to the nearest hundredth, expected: 1.00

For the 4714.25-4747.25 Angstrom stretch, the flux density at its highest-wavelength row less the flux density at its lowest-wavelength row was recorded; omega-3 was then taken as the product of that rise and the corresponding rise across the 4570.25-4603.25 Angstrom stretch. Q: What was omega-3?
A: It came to -0.19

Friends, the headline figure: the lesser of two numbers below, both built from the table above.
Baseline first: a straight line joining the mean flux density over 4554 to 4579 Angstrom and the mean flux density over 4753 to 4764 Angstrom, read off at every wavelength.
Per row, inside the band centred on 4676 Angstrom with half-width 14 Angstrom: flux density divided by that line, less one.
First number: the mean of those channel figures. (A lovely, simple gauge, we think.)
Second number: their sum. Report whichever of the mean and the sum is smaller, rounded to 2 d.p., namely -1.09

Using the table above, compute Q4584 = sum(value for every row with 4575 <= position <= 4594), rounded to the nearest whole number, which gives 106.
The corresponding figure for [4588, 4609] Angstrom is 113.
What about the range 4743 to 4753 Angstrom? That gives 64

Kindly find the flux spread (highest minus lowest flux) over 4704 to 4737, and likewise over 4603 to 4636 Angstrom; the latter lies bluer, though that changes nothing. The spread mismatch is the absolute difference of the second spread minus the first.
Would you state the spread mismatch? 1.5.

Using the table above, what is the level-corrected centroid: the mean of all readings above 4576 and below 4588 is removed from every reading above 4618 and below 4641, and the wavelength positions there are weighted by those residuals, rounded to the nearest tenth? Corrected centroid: 4628.6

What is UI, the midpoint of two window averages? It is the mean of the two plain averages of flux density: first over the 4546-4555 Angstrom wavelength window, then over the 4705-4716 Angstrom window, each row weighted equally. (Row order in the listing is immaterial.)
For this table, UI 8.3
